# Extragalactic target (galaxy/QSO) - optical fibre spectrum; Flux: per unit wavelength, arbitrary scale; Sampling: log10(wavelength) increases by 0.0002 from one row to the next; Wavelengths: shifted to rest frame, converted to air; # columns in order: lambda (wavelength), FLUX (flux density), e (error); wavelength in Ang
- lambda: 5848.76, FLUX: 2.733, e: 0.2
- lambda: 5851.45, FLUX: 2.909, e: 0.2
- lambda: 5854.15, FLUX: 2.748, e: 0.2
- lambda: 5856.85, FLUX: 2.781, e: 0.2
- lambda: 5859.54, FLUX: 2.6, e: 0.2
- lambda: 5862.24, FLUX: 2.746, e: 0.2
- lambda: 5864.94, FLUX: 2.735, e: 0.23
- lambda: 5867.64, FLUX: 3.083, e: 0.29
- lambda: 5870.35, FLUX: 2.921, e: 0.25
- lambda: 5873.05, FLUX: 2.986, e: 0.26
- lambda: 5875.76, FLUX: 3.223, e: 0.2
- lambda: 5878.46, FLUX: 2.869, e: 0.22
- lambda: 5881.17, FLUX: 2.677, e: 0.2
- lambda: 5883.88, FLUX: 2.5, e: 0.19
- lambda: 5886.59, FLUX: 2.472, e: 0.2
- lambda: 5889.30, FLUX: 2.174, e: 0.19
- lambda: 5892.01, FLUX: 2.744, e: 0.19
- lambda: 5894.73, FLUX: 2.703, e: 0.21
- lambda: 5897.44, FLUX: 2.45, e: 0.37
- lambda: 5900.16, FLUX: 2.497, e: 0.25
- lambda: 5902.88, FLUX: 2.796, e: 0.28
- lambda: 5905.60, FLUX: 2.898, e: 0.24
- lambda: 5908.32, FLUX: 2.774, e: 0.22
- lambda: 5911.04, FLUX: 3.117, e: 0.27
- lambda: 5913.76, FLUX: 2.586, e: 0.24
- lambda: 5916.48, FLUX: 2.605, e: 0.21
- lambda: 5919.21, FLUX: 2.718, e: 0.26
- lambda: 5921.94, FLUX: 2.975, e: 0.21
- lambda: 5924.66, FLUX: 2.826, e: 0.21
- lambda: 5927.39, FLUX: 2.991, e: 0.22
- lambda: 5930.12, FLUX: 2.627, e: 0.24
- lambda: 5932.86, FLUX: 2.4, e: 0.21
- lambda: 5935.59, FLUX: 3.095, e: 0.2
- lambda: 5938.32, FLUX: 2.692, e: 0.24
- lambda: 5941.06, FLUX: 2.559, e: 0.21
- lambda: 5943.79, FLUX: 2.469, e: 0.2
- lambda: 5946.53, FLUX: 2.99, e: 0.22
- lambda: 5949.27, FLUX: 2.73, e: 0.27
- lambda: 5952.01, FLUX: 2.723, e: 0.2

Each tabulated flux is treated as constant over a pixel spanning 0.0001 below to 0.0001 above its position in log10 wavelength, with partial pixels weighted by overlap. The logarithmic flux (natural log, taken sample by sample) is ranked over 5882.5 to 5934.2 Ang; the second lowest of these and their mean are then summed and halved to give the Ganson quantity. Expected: 0.93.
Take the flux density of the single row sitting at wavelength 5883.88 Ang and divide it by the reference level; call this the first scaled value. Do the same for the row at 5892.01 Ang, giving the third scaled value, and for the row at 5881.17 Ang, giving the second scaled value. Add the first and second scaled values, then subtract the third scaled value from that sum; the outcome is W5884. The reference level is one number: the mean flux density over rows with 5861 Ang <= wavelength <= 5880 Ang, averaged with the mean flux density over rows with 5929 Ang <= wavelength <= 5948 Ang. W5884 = 0.86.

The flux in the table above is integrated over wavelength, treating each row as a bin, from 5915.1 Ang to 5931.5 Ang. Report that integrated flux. 45.7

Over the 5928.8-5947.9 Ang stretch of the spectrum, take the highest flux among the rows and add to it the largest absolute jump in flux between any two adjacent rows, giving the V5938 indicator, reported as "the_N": 3.79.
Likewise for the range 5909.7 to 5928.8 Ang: 3.65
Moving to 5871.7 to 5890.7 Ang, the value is 3.58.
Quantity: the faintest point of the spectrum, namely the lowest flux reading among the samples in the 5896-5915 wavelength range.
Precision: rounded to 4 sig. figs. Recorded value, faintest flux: 2.450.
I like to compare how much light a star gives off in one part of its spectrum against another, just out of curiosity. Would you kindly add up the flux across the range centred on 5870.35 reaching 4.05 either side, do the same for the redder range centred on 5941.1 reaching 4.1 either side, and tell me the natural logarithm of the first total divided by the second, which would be 0.14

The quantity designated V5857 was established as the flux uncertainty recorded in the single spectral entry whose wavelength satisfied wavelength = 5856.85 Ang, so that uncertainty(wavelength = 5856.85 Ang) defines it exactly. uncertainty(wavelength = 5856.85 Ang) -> 0.20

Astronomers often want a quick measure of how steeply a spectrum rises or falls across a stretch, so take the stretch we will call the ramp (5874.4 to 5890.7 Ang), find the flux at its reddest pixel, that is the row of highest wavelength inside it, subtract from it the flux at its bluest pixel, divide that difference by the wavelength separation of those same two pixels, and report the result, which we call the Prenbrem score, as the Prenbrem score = -0.077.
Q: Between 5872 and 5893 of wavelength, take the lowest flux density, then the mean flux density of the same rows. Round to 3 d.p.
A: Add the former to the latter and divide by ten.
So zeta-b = 0.488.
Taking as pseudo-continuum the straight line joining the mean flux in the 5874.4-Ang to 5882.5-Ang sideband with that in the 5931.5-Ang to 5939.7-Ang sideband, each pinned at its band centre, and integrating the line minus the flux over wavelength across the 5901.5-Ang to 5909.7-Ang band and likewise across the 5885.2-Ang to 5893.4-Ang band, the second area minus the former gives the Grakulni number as 3.4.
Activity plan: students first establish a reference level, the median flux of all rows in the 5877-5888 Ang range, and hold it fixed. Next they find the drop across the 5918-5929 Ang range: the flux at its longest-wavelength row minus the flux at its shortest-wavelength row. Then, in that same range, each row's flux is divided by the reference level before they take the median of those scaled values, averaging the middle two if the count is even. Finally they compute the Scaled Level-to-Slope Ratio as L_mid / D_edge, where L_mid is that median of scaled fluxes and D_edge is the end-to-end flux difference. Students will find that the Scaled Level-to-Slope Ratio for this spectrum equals 4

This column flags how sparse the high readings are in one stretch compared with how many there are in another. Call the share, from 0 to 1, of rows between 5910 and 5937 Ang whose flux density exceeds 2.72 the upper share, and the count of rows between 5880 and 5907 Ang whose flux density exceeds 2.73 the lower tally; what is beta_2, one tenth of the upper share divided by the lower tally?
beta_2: 0.0167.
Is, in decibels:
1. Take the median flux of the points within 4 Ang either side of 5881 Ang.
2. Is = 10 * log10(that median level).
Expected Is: 4.28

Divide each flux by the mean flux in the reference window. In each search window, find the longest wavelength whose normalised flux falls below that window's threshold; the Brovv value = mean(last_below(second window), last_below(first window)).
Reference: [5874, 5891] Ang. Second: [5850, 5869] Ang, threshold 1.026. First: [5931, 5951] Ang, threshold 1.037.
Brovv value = 5904.4 Ang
